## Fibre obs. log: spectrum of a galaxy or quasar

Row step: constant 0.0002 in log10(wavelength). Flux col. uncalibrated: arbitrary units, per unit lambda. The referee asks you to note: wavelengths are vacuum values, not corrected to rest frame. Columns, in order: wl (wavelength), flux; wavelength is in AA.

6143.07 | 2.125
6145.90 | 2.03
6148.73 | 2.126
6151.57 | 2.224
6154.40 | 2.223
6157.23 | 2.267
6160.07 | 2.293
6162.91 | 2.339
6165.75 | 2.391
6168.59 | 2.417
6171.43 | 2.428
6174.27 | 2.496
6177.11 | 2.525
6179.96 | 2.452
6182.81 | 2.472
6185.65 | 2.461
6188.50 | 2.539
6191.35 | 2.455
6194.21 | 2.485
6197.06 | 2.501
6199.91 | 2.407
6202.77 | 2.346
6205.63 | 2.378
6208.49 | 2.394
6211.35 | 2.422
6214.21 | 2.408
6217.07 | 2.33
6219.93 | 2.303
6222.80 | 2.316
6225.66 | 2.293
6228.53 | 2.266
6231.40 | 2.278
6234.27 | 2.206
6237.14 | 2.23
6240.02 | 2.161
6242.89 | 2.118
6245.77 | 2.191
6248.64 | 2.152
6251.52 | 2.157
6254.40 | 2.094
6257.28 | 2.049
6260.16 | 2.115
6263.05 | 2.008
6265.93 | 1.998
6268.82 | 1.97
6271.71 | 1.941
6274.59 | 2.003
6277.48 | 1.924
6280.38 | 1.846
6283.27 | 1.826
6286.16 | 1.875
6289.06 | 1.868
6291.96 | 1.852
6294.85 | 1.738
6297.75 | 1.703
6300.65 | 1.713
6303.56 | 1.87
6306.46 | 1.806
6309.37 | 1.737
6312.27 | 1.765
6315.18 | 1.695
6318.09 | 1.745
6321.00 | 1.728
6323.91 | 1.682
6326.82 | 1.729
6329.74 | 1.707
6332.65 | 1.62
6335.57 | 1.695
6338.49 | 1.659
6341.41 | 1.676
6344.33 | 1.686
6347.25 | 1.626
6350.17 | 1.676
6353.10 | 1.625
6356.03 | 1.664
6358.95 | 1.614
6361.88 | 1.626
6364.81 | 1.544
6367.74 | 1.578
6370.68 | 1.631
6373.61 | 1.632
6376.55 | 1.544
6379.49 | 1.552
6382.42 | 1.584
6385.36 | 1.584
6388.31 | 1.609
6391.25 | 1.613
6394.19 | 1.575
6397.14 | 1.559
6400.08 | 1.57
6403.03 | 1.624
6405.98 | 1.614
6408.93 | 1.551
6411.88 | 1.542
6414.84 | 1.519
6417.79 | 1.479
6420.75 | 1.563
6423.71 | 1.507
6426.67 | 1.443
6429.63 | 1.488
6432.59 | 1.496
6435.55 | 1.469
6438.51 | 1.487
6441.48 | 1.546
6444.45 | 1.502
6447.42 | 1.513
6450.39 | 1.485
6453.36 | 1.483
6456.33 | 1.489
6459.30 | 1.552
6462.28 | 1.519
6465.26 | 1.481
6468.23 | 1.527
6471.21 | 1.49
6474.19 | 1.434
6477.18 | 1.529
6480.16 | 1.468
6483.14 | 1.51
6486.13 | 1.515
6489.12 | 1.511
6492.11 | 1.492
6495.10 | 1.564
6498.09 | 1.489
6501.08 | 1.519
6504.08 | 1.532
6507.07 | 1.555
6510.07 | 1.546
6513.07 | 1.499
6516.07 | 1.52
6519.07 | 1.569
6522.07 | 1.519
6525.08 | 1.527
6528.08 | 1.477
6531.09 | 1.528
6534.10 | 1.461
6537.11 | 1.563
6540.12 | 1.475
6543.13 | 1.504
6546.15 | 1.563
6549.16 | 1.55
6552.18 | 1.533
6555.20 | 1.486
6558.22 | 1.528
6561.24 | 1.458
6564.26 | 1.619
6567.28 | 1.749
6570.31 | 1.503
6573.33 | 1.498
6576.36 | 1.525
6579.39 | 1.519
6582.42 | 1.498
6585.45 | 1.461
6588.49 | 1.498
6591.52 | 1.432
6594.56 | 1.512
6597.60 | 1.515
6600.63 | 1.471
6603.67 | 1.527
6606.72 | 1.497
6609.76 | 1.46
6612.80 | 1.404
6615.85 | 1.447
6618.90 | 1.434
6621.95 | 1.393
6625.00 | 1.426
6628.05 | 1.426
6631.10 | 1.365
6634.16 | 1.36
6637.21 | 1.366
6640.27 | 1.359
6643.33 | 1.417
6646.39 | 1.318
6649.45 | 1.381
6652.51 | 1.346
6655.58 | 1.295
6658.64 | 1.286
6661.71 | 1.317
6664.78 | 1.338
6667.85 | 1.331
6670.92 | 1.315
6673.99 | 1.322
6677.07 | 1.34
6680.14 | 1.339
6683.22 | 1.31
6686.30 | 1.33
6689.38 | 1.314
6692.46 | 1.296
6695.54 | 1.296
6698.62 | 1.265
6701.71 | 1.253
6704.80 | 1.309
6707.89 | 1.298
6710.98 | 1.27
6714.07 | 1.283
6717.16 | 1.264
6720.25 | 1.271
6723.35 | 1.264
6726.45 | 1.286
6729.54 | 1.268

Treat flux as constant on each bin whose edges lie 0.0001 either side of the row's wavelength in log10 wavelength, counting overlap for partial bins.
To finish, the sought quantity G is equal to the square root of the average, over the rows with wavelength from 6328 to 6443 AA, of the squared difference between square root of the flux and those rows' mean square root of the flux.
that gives 0.027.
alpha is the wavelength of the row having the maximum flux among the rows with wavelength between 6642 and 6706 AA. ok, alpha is 6643.33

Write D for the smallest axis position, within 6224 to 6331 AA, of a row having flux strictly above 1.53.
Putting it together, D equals 6225.66 AA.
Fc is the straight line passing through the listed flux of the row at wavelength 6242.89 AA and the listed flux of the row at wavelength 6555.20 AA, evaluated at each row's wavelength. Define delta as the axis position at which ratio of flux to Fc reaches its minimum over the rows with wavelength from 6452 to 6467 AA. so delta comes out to 6453.36 AA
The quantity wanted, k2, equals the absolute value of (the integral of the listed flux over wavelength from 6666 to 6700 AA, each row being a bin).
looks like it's 44.7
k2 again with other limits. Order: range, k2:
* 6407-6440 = 49.7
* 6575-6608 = 49.4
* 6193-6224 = 74.1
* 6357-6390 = 52.5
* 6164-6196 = 78.9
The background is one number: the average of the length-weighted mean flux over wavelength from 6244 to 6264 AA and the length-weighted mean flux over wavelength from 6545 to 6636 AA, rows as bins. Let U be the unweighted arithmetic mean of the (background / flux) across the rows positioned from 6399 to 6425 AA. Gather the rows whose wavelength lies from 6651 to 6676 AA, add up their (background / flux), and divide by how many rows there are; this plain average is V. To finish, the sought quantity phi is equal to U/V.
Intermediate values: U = 1.16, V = 1.37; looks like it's 0.85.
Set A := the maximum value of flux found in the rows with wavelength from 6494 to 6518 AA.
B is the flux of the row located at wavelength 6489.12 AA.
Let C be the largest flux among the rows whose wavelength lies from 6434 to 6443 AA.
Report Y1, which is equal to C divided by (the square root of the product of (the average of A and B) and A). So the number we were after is 1.00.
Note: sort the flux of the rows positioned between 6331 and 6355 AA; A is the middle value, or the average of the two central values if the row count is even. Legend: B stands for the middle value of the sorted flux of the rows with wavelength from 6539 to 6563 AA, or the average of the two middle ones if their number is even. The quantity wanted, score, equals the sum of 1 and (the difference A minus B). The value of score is 1.2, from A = 1.67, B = 1.52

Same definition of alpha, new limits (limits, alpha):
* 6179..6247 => 6188.50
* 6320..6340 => 6326.82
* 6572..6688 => 6603.67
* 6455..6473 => 6459.30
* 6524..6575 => 6567.28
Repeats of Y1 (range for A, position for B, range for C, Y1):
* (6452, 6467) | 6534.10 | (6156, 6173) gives 1.59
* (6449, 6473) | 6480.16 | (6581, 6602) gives 0.99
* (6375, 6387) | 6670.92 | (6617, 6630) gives 0.95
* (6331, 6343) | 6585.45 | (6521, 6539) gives 0.96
